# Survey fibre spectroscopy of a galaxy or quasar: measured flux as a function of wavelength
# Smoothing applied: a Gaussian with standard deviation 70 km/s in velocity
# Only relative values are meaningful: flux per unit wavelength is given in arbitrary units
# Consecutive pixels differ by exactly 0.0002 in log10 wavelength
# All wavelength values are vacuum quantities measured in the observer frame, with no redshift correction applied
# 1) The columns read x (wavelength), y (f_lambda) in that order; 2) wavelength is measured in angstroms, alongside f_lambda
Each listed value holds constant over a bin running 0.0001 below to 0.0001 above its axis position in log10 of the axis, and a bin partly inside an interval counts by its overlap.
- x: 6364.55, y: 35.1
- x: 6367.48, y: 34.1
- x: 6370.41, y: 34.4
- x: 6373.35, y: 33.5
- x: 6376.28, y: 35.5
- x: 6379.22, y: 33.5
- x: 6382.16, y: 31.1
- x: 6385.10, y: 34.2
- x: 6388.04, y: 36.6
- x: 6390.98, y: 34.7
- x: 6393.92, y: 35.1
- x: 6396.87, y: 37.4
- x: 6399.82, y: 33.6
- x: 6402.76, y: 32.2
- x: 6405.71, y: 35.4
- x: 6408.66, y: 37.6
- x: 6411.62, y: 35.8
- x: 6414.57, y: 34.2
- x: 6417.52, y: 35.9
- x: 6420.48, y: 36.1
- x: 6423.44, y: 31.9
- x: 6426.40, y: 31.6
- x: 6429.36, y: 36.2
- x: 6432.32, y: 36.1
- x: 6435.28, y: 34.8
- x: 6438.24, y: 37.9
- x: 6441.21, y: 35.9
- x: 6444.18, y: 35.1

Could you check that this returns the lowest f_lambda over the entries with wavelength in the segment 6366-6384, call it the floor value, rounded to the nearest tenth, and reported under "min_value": 31.1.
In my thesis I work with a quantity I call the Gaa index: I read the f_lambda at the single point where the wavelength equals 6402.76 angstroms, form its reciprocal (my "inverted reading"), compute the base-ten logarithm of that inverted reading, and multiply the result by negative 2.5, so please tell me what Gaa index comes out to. 3.77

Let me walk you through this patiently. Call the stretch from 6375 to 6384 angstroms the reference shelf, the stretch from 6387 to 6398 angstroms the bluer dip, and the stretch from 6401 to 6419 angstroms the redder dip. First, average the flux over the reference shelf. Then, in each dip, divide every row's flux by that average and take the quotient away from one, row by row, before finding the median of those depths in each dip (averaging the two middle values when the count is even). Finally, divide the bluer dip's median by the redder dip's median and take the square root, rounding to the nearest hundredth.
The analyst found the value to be 1.05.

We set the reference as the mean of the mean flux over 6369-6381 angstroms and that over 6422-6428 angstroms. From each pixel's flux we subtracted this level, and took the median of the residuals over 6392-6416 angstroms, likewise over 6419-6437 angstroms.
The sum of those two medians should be 4.7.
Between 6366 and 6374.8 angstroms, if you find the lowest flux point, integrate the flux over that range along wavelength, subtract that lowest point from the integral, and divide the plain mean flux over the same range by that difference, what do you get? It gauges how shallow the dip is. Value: 0.128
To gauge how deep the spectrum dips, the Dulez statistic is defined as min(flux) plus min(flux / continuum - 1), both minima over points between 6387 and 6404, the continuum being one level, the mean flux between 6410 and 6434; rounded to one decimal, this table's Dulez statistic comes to 32.1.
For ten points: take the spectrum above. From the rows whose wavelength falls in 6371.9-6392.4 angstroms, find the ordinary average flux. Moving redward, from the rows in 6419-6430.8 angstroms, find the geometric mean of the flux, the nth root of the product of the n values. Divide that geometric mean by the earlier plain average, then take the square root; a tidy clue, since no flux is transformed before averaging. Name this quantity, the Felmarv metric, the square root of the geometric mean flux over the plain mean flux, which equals 1.00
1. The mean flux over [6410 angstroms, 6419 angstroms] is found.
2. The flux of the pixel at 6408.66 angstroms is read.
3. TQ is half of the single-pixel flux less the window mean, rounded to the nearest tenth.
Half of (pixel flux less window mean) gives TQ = 1.1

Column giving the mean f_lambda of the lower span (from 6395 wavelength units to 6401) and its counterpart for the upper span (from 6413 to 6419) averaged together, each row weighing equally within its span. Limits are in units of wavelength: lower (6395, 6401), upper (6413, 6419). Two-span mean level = 35.3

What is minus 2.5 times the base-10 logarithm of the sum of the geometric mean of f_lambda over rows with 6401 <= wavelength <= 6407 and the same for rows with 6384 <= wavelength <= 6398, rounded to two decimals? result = -4.60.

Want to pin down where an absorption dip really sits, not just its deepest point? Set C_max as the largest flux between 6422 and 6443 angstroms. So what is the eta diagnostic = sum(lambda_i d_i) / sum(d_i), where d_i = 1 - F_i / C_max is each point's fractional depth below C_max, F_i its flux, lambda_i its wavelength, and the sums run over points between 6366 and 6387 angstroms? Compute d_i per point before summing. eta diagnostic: 6376.9 angstroms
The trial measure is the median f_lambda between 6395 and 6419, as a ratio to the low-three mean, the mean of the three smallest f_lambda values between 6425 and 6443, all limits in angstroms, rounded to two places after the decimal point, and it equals 1.04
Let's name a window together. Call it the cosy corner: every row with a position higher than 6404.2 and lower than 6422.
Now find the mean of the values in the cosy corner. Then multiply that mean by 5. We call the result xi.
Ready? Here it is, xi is 179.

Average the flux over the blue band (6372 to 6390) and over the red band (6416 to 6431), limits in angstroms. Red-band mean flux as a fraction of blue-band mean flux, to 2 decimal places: 1.01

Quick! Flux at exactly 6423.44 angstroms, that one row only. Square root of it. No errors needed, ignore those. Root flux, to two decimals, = 5.65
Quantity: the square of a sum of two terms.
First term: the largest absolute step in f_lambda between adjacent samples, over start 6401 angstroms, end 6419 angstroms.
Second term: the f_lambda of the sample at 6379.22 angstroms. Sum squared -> 1347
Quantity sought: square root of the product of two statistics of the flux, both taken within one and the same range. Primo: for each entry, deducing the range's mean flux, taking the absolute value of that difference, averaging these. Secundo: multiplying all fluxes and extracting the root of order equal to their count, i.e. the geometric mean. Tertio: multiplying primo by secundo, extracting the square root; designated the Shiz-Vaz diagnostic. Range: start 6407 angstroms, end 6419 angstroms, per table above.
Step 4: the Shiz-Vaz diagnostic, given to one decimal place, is 5.6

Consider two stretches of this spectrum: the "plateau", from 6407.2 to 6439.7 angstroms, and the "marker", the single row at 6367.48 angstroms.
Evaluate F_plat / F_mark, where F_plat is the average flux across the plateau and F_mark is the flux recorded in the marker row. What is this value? 1.03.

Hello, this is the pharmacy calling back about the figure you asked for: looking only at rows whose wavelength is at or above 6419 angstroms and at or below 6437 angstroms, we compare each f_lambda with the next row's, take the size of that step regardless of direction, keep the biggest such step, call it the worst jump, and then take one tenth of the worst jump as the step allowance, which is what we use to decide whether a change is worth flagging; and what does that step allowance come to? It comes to 0.46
